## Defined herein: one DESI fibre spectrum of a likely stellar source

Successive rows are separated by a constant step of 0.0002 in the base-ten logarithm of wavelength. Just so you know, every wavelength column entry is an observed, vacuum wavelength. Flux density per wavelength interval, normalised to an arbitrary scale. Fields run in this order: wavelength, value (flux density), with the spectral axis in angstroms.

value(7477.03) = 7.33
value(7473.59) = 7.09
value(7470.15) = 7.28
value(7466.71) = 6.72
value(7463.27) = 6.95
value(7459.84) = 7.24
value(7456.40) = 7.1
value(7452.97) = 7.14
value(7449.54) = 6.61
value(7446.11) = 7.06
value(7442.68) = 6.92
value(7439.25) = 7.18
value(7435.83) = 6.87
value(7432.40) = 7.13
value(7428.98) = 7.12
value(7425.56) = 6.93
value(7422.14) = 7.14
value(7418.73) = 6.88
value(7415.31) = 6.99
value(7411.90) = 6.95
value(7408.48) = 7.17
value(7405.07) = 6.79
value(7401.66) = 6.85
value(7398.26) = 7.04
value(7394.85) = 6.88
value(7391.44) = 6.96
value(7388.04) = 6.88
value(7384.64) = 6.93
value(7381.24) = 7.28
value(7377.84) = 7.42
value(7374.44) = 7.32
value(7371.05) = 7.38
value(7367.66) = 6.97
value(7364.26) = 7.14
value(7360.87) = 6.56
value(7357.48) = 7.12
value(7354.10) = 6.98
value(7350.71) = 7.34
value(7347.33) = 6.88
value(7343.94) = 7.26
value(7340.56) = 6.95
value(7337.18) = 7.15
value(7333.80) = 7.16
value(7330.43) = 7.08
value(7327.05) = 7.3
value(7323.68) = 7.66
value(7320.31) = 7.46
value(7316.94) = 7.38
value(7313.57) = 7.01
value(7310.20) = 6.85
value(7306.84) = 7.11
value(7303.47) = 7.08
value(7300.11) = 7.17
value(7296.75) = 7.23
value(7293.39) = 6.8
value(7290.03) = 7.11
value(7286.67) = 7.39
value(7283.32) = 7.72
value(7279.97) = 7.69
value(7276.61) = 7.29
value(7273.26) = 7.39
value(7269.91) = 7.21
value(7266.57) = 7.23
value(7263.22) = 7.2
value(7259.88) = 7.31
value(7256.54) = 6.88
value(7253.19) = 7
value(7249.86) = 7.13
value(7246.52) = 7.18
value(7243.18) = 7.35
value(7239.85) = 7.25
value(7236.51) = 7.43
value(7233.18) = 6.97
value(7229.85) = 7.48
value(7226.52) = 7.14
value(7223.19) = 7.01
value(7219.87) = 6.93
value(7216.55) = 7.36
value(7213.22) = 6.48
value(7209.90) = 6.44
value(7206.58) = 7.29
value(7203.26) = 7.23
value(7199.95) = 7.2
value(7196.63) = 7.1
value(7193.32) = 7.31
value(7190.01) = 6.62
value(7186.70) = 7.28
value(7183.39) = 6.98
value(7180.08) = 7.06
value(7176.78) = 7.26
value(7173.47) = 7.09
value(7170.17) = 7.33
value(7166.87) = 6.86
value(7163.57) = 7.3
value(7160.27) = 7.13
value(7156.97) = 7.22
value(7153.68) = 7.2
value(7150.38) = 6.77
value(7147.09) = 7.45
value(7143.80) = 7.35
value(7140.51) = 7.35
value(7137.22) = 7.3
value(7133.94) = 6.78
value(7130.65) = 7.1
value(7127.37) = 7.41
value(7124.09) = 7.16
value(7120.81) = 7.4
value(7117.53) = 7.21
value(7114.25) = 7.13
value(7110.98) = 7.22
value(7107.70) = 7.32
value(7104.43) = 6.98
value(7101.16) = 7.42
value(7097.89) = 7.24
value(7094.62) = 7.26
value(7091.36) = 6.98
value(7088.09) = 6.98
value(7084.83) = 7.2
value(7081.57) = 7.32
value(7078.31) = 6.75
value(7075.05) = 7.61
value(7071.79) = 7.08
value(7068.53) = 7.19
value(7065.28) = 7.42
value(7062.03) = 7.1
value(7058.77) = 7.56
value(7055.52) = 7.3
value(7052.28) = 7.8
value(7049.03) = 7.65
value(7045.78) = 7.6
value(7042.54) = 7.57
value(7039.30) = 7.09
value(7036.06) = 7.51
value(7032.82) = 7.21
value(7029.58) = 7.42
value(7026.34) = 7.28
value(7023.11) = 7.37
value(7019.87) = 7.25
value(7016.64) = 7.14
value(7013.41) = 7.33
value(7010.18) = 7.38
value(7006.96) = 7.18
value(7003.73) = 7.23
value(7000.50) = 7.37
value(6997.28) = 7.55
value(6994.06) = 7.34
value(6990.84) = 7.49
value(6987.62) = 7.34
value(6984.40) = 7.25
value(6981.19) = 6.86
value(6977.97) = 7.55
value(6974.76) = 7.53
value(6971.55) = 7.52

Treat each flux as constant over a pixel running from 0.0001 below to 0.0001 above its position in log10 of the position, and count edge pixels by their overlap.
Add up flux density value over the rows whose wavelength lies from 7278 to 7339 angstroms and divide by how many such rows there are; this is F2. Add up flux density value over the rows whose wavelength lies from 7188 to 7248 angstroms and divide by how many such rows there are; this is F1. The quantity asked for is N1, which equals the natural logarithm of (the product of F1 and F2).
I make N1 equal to 3.94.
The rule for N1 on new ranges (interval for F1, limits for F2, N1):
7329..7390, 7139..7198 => 3.93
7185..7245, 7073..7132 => 3.94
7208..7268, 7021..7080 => 3.96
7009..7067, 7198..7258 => 3.96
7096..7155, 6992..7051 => 3.97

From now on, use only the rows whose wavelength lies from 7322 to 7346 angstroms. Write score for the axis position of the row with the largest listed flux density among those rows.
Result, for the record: 7323.68 angstroms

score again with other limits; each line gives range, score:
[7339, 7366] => 7350.71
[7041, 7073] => 7052.28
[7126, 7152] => 7147.09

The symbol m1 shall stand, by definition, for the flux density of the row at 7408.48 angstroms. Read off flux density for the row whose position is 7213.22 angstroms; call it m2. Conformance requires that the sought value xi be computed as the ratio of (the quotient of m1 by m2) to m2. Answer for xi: 0.171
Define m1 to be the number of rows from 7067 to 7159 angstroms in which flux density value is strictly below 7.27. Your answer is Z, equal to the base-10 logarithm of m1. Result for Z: 1.26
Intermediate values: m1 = 18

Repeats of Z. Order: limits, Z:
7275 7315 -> 0.90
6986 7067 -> 0.85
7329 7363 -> 0.95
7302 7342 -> 0.90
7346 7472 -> 1.49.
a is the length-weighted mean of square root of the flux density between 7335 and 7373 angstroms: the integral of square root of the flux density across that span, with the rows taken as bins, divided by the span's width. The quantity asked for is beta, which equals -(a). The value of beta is -2.66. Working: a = 2.66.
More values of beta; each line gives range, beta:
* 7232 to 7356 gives -2.68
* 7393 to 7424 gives -2.64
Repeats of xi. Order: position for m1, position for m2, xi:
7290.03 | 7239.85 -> 0.135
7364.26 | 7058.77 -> 0.125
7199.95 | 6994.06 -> 0.134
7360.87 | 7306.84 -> 0.130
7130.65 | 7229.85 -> 0.127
